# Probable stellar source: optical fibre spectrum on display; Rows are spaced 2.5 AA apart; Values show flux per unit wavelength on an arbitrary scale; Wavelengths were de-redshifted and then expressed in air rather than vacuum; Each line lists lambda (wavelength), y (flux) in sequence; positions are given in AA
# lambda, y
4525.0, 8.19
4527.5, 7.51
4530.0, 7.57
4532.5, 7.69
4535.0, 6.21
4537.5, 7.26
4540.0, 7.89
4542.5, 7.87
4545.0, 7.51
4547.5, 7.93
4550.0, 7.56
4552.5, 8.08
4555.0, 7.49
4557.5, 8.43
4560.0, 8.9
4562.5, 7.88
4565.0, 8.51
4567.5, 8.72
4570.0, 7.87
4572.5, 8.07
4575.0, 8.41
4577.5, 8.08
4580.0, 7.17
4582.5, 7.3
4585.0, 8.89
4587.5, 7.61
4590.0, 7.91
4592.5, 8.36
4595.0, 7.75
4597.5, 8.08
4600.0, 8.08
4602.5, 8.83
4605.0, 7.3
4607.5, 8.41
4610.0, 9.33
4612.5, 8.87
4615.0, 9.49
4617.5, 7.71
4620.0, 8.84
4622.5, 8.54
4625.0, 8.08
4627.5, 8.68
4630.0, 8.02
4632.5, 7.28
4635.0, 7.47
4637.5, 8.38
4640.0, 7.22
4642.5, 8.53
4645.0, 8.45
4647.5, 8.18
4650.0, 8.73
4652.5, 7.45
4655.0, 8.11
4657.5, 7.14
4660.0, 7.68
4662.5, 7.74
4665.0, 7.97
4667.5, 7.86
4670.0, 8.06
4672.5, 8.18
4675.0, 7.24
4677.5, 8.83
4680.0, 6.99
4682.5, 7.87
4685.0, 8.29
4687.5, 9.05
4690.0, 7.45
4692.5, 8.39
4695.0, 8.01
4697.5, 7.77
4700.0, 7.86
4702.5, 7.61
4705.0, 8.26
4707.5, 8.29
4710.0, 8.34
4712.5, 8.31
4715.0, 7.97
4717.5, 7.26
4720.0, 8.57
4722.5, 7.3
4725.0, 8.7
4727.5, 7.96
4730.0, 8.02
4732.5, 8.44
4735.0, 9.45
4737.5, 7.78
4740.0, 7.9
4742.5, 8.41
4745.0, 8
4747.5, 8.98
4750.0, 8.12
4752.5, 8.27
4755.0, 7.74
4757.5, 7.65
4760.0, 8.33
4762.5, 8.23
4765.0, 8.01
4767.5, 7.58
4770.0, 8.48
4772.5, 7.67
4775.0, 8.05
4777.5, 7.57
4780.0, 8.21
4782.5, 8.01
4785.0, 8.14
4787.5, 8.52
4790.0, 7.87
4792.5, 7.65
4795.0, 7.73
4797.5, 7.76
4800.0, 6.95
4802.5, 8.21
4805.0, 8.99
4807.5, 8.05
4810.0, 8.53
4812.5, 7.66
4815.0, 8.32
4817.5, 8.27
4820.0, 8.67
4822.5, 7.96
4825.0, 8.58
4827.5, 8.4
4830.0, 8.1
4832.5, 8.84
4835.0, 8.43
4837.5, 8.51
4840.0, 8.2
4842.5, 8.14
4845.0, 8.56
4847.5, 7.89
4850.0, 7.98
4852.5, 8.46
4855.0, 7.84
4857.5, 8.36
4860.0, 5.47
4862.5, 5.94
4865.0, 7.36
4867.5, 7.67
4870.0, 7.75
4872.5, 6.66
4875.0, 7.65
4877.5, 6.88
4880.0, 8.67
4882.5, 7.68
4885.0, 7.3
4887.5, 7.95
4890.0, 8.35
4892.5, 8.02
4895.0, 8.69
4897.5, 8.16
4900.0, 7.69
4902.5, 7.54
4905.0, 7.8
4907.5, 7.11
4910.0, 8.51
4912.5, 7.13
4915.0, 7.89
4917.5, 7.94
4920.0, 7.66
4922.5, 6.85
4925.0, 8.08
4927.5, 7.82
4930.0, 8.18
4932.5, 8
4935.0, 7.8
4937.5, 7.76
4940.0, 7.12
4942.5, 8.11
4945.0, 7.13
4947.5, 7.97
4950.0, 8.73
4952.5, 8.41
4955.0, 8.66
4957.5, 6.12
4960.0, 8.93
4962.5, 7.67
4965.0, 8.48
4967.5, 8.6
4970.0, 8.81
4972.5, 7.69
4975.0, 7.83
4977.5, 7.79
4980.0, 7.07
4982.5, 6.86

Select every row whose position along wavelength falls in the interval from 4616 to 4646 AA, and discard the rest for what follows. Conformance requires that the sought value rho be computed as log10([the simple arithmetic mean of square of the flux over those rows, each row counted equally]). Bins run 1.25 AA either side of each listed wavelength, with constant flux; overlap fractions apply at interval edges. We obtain 1.82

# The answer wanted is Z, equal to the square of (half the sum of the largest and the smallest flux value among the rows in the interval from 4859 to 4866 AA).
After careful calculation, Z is 41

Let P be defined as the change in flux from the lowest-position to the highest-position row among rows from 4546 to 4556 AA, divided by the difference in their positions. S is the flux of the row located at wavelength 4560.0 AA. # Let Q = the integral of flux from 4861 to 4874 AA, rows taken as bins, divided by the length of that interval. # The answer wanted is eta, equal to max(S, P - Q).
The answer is 8.90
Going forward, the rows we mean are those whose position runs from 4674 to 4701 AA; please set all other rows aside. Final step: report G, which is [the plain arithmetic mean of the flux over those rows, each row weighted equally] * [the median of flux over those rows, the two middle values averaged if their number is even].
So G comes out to 62.8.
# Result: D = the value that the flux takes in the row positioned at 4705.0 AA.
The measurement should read 8.26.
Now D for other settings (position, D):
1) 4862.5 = 5.94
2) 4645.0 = 8.45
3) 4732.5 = 8.44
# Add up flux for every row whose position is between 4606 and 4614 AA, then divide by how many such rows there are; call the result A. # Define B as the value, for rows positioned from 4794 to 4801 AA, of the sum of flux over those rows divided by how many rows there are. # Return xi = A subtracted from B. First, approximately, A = 8.9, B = 7.5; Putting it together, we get -1.4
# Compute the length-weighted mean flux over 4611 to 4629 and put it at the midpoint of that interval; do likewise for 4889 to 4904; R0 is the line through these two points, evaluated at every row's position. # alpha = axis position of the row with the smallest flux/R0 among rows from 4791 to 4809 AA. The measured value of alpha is 4800.0 AA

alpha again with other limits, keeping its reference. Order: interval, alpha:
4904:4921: 4907.5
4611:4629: 4617.5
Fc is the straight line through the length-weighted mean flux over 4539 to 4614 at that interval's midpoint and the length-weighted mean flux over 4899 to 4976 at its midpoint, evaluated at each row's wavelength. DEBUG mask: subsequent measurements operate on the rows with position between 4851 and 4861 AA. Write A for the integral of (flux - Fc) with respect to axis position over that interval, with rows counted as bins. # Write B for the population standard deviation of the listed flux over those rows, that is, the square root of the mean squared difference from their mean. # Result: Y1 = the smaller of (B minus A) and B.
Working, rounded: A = -3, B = 1.21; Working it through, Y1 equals 1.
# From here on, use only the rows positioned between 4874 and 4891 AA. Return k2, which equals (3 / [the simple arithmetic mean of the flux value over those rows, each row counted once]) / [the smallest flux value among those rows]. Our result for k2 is 0.0560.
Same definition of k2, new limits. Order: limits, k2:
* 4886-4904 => 0.0494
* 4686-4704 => 0.0502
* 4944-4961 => 0.0613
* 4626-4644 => 0.0523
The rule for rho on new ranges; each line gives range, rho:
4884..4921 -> 1.79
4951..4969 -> 1.82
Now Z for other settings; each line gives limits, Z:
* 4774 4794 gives 65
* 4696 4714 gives 64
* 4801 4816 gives 69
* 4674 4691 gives 64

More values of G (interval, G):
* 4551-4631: 66.6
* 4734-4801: 64.4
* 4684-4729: 65.7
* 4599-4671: 65.9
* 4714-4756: 65.5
